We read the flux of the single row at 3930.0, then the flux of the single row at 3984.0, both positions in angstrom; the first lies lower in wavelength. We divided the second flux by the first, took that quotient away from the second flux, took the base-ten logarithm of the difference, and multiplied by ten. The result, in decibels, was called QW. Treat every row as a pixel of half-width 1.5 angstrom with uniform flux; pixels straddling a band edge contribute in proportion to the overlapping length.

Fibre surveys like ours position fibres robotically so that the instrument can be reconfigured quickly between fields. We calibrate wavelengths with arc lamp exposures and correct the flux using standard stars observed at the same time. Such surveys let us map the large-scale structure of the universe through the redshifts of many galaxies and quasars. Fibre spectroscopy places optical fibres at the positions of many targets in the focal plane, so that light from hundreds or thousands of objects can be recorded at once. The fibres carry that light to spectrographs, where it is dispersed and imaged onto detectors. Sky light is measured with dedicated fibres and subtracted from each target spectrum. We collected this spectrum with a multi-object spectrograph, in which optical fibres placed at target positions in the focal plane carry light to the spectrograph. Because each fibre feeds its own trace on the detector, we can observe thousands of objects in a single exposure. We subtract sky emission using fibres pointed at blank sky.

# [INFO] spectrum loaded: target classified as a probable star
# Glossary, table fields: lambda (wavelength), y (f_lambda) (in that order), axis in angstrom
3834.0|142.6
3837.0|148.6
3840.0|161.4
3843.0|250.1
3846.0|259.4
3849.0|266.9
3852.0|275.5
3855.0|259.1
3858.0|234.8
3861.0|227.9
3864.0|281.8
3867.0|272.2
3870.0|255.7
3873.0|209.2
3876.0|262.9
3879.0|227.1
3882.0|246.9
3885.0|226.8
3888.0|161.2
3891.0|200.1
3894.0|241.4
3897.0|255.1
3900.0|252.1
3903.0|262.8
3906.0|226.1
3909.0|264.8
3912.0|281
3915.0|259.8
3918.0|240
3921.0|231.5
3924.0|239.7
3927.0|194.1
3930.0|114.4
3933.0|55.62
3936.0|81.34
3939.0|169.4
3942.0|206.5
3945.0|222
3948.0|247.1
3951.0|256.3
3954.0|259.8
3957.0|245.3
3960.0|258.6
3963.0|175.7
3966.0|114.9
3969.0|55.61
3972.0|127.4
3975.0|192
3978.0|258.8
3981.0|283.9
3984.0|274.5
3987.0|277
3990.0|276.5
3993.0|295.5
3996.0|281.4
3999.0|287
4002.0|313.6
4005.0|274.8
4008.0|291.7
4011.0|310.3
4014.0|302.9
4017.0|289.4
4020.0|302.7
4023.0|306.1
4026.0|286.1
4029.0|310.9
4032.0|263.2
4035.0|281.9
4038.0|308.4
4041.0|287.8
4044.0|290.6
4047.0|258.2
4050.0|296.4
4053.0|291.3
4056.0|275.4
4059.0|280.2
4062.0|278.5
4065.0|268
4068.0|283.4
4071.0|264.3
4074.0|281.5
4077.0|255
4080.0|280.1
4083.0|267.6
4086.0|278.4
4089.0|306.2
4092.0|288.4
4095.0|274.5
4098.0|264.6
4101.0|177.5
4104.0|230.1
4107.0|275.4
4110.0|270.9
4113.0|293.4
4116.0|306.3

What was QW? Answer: 24.3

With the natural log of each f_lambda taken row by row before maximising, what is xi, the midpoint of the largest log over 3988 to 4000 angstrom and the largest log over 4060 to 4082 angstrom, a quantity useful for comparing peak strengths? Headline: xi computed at 5.67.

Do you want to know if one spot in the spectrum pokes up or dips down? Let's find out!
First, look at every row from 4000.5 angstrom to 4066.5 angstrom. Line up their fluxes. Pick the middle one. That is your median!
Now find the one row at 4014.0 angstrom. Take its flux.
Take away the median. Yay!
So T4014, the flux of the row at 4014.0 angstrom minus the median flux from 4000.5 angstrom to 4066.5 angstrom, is 13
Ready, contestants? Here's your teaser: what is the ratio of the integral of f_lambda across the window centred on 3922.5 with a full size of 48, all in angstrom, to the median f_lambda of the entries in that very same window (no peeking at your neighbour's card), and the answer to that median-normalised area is 43.3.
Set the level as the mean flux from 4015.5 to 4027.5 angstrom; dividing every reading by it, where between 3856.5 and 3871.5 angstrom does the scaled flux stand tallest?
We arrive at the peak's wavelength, 3864.0 angstrom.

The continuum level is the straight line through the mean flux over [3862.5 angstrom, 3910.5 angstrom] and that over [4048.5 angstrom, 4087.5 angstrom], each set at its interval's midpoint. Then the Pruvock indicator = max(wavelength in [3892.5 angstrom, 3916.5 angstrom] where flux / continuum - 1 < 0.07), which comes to 3915.0 angstrom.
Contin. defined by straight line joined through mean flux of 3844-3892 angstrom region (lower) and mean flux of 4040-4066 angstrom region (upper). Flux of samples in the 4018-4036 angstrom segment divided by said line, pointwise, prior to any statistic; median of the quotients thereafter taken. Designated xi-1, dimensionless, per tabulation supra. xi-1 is 1.07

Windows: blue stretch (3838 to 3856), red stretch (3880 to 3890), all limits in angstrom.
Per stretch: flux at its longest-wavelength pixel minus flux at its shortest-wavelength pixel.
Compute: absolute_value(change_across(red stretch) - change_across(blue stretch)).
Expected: 183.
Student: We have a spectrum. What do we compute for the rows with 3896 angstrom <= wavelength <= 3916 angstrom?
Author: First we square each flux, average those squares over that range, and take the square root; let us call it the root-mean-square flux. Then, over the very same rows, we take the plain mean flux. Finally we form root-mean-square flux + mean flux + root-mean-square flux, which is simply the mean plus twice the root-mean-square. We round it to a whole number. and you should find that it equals 773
